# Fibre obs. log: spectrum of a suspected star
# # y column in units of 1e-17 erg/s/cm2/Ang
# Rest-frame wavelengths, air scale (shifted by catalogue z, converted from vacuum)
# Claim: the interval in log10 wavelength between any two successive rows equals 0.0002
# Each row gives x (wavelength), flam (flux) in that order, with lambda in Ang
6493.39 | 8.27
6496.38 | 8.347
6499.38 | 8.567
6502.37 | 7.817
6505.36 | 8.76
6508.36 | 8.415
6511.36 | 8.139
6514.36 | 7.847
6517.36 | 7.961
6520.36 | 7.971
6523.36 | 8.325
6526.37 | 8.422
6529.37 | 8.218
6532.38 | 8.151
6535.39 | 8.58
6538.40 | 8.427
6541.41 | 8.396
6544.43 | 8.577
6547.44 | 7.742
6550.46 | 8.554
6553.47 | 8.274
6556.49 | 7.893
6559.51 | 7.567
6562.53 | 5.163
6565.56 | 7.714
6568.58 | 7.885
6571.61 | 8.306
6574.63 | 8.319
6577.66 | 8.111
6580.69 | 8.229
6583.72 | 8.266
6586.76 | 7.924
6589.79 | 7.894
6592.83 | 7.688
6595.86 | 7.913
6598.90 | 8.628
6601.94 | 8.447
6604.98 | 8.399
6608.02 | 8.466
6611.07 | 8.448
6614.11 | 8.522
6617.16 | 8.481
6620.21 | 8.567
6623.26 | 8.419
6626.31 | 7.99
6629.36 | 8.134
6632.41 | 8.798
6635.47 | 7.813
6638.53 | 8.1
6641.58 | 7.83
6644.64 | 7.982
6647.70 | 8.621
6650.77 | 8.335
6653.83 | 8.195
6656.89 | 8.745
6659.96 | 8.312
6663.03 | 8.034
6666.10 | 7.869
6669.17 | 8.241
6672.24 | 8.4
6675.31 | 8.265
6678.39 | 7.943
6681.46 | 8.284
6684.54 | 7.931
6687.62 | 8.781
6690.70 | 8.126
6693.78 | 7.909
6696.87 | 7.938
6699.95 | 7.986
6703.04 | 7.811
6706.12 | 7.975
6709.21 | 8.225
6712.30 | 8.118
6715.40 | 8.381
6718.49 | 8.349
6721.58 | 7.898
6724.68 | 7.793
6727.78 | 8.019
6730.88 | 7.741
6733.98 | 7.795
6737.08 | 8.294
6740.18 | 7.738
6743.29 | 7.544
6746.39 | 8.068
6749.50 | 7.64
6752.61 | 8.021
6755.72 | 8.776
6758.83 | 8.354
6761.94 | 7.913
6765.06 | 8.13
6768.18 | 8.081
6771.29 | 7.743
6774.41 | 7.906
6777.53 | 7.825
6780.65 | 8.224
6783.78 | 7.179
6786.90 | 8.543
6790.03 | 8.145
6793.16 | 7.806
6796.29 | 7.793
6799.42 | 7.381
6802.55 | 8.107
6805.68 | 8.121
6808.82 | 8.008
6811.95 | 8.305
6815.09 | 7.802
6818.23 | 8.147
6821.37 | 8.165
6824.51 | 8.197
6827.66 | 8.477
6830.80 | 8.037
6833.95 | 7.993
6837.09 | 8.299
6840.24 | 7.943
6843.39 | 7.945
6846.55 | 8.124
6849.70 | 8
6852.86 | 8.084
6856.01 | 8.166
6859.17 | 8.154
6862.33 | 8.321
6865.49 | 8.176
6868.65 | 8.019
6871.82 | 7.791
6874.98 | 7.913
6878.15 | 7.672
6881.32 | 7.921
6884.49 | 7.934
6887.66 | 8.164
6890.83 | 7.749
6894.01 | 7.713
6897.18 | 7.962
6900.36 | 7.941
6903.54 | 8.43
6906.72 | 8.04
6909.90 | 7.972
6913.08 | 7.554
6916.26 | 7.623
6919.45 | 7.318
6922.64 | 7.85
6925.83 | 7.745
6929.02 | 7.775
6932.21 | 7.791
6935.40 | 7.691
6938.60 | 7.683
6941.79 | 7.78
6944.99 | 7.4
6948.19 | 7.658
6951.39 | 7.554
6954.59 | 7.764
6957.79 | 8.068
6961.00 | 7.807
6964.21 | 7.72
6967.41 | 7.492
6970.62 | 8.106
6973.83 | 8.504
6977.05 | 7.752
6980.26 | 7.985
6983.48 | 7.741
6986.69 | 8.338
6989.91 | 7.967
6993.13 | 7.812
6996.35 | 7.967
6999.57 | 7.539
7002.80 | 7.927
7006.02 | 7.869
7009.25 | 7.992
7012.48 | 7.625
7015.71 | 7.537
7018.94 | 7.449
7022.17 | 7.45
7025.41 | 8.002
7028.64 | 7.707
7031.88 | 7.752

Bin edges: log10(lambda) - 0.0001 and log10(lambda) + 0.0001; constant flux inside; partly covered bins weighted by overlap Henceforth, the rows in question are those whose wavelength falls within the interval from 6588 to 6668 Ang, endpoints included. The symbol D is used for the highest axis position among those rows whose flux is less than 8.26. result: 6666.10 Ang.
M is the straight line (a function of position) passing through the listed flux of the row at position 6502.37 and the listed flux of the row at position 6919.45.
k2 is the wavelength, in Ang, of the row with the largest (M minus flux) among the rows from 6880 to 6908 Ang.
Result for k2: 6894.01 Ang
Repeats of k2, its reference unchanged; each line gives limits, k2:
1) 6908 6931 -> 6919.45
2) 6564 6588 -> 6565.56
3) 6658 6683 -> 6666.10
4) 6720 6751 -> 6743.29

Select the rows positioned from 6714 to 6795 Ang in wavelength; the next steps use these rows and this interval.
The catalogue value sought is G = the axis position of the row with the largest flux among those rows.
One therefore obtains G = 6755.72 Ang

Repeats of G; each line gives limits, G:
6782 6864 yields 6786.90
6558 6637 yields 6632.41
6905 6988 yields 6973.83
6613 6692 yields 6632.41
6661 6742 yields 6687.62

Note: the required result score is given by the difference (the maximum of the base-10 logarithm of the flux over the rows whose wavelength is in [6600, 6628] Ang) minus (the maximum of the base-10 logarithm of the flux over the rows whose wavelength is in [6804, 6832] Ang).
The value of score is 0.005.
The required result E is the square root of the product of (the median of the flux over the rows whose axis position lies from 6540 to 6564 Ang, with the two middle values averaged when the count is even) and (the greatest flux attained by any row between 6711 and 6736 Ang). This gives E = 8.23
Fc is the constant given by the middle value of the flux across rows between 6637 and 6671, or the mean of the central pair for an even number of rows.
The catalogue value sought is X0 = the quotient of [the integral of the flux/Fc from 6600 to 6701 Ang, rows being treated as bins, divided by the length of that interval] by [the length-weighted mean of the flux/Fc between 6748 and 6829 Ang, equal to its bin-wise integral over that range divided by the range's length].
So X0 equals 1.03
